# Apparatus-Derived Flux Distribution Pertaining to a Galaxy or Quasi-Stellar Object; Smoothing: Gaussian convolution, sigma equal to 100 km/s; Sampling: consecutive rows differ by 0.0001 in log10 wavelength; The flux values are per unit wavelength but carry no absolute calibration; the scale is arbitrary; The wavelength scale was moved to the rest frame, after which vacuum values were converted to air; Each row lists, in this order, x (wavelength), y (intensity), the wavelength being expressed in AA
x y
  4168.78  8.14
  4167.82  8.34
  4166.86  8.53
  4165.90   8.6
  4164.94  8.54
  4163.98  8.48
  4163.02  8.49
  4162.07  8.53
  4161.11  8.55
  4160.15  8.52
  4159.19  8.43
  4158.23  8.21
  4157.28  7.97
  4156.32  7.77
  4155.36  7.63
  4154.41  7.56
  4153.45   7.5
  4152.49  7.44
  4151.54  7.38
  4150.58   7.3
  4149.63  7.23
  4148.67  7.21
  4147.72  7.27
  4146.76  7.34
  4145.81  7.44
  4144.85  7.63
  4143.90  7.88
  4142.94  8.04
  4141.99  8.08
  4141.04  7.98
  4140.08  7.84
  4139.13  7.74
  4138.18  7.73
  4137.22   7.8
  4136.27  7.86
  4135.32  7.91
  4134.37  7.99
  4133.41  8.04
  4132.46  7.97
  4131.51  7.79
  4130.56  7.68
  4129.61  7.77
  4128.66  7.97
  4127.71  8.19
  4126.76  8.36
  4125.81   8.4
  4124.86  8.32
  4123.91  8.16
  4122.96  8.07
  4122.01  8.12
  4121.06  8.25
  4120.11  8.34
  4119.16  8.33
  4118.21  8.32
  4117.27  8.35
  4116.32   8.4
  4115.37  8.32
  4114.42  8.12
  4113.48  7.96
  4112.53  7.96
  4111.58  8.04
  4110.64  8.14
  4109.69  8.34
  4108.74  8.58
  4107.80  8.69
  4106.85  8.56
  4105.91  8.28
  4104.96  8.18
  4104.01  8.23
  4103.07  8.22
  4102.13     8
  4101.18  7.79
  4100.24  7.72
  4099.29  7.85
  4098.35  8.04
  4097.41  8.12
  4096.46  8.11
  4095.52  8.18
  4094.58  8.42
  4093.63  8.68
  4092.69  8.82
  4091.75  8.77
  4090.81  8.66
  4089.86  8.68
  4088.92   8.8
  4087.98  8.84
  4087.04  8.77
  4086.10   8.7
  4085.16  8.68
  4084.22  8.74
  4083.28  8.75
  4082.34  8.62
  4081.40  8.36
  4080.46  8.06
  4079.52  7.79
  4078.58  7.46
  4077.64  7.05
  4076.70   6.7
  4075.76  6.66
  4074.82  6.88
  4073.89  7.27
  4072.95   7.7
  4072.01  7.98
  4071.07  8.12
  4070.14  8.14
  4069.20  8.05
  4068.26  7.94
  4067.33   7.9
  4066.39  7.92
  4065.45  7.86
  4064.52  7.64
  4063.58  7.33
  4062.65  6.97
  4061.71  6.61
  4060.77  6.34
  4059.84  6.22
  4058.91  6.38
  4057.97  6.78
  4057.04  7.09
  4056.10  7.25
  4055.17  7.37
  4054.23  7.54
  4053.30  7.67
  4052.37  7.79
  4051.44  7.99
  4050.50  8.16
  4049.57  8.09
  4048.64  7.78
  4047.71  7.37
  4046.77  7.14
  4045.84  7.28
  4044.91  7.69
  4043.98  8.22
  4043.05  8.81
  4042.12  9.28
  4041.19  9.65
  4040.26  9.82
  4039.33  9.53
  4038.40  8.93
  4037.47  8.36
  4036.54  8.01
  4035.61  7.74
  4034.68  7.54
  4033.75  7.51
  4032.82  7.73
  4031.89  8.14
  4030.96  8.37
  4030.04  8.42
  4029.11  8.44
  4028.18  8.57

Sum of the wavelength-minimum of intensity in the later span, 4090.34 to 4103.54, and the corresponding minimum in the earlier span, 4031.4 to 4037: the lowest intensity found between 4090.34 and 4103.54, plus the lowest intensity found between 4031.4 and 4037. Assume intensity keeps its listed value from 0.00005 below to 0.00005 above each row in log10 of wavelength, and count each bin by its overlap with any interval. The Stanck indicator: 15.2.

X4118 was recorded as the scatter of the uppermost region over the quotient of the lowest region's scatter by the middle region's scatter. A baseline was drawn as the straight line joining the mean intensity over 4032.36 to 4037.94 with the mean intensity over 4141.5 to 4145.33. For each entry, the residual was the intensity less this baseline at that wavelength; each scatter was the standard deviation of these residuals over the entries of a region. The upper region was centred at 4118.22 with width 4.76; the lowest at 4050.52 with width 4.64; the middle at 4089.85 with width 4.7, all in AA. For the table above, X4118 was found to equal 0.01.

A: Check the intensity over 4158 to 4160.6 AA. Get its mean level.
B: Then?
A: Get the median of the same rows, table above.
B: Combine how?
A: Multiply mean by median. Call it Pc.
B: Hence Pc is 70.7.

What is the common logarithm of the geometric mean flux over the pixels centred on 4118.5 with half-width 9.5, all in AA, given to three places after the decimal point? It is 0.915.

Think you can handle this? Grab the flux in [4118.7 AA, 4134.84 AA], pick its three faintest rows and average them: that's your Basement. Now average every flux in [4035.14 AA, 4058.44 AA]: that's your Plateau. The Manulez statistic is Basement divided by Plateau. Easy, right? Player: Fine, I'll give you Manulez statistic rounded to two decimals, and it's 0.96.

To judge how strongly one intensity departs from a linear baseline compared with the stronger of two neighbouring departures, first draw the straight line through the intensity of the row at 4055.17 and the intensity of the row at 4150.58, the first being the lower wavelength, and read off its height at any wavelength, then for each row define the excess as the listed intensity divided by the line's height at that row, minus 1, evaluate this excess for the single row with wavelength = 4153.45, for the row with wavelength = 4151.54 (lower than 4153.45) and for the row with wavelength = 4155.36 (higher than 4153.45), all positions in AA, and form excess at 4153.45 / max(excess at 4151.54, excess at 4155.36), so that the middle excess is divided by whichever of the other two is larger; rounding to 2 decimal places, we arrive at 0.61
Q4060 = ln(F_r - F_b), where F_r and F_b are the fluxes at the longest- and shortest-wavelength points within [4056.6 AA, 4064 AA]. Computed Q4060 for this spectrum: -1.4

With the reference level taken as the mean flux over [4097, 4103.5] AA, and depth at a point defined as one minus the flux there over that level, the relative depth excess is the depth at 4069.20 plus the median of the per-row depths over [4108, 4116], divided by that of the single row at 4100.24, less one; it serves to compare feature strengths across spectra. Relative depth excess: -2.0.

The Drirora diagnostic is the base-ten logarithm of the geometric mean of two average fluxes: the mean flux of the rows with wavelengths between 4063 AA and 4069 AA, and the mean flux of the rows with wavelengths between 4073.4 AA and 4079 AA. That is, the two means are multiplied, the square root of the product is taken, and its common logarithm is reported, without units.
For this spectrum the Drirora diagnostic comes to 0.87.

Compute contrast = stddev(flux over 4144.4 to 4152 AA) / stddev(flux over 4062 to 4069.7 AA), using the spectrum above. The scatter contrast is 0.37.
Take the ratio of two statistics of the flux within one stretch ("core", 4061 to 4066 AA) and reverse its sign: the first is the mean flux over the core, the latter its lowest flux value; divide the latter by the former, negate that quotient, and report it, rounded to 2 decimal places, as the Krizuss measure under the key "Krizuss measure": -0.91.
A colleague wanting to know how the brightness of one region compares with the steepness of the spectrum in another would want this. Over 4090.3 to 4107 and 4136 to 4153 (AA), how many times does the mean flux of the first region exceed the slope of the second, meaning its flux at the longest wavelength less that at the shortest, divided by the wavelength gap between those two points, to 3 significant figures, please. -319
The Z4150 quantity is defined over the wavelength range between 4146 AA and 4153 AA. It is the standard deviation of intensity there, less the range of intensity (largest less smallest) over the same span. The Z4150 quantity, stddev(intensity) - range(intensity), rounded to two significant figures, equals -0.15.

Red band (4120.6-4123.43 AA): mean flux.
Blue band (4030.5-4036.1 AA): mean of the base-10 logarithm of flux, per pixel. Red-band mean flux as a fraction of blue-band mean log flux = 9.1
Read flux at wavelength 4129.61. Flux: 7.77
